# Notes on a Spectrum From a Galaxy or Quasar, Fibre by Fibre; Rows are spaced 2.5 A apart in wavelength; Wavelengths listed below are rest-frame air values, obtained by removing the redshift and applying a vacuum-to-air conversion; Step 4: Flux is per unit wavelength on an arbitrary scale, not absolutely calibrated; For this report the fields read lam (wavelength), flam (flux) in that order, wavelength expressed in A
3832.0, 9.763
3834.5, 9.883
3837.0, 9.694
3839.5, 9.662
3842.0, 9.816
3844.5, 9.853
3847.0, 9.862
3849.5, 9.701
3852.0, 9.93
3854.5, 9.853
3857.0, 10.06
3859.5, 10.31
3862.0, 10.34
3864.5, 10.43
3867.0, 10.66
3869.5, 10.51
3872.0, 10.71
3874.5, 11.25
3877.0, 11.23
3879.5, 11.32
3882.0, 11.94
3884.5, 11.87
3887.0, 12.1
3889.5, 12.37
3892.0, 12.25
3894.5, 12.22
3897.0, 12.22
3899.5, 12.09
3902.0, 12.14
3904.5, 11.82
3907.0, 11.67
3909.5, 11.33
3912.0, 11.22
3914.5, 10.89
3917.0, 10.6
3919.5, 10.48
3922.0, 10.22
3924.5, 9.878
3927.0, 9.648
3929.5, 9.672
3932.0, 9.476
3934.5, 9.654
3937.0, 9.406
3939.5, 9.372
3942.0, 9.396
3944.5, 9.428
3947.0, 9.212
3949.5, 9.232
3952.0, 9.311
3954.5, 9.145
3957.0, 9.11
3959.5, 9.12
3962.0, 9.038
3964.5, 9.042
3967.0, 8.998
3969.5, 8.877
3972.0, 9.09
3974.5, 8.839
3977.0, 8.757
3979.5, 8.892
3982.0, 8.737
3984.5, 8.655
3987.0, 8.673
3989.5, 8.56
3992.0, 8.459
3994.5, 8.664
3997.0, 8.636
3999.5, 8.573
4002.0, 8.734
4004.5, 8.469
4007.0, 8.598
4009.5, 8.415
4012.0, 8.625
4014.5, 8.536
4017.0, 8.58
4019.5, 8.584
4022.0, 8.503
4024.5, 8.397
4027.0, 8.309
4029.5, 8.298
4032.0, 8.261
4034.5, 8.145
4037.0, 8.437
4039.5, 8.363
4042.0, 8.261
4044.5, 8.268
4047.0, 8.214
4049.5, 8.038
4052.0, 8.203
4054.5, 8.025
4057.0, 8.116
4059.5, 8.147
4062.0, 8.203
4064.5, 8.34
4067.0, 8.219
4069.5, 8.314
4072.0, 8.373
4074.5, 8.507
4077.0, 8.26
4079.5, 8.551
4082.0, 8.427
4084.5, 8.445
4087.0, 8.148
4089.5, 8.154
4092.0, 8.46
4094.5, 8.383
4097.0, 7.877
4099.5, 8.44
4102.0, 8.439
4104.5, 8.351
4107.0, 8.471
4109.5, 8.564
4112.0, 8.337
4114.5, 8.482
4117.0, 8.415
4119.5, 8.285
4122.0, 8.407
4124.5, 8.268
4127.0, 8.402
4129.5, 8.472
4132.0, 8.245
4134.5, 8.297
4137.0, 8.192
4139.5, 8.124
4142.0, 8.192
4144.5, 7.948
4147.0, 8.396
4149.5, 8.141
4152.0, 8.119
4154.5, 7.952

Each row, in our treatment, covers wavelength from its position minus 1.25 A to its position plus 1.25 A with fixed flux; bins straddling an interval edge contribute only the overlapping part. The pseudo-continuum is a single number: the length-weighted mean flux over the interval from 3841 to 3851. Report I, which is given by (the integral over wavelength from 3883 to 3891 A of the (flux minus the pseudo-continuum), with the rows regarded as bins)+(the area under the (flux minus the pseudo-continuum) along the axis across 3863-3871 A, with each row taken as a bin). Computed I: 24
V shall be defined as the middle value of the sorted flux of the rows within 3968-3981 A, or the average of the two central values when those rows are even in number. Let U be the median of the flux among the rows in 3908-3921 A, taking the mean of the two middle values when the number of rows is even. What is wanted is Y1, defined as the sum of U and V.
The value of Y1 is 20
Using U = 10.9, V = 8.9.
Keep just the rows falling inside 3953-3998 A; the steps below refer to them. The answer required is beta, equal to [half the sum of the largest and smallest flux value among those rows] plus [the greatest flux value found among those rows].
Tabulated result 17.9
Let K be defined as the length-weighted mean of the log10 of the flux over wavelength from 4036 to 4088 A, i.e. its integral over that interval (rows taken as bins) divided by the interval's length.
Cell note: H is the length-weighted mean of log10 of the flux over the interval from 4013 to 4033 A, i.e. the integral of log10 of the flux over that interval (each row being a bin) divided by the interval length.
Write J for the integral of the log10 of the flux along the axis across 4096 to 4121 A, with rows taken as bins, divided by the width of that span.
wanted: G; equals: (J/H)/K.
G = 1.09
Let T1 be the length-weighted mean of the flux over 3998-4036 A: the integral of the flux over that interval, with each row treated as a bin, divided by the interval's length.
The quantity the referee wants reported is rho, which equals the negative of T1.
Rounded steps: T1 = 8.5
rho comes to -8.5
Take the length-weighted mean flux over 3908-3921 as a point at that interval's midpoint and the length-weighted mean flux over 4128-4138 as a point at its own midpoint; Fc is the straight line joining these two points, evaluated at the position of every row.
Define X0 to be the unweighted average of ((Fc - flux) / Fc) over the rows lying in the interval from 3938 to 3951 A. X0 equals 0.12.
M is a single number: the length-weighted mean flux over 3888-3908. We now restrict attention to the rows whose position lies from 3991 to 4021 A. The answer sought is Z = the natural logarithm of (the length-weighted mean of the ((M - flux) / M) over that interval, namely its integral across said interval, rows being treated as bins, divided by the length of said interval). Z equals -1.23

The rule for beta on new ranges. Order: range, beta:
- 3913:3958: 20.9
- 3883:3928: 23.4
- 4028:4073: 16.7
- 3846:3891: 23.4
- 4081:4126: 16.8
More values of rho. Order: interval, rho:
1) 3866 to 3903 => -11.7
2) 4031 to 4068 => -8.2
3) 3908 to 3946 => -10.0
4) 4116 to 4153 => -8.3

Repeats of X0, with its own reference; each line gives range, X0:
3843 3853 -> 0.16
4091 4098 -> 0.06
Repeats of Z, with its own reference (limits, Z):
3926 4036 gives -1.32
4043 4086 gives -1.15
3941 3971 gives -1.41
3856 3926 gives -2.62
